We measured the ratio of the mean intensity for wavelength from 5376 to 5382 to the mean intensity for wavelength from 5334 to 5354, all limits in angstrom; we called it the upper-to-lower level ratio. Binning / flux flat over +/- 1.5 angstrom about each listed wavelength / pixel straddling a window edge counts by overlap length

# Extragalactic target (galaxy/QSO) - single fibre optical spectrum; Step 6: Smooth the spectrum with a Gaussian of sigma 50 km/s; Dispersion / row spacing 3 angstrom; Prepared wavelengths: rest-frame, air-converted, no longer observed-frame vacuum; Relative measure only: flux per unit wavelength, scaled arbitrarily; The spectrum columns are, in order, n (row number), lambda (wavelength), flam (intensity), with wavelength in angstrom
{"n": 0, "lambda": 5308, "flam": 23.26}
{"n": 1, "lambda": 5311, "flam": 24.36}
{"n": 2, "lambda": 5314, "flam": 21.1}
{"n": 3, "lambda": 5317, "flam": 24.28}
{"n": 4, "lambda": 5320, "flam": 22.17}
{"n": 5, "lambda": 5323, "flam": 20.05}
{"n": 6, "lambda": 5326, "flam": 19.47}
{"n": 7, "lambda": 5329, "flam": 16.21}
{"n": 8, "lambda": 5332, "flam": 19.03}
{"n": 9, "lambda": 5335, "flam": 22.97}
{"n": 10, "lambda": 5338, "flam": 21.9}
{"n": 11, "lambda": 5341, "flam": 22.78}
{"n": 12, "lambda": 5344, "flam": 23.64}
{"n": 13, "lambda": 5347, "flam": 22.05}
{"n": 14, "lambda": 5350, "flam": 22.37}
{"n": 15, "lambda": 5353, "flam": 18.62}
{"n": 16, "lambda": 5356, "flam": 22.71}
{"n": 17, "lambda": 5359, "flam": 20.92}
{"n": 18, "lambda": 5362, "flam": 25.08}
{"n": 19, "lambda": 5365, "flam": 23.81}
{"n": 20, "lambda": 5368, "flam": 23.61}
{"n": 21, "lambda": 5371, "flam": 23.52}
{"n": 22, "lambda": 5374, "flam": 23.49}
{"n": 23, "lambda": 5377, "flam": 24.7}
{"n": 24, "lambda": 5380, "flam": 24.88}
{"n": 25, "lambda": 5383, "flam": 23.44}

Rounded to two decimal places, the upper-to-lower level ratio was 1.12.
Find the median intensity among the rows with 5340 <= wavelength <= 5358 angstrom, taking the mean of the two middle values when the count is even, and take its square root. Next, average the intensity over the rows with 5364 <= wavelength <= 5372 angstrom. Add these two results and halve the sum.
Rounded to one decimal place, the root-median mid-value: 14.2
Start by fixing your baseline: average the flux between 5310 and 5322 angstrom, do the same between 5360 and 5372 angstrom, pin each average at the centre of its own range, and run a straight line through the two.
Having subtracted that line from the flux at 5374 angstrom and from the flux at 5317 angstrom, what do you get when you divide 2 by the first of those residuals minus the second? -1.0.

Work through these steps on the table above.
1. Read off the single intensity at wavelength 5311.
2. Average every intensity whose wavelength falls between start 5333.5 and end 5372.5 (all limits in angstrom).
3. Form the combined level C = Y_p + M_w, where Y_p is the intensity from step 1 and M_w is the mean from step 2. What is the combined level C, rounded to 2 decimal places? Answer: 46.97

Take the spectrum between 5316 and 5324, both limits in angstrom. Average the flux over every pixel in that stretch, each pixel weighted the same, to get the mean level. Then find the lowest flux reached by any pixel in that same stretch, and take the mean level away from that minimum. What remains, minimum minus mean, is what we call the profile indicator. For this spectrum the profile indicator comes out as -2.1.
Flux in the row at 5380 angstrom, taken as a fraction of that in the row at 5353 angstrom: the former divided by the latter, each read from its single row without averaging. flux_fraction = 1.34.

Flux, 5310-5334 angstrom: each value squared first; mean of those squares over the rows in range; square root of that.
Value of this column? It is 21.0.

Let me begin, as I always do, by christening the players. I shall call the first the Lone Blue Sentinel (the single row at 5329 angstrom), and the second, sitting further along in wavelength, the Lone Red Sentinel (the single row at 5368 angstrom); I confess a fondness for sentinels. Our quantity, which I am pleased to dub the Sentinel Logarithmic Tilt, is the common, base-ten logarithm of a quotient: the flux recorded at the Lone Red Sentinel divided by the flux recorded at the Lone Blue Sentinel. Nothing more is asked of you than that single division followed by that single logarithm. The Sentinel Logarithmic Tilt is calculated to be 0.16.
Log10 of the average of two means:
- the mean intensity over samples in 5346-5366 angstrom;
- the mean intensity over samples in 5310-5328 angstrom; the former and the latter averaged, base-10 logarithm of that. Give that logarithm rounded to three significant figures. 1.34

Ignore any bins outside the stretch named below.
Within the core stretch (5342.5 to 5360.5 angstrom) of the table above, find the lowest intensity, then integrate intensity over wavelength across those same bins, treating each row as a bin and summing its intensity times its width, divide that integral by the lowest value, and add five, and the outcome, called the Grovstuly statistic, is 26.0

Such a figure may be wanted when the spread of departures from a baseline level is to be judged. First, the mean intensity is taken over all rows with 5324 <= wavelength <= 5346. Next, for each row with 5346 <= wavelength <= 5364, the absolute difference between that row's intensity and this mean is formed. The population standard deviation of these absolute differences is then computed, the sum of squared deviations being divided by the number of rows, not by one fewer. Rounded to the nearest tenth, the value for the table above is 1.3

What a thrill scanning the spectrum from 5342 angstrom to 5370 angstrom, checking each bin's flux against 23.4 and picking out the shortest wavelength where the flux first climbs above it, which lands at 5344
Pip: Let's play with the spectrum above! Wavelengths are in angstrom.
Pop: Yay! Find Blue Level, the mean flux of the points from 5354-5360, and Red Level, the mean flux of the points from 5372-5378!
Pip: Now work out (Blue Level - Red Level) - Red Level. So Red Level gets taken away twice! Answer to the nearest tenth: -26.4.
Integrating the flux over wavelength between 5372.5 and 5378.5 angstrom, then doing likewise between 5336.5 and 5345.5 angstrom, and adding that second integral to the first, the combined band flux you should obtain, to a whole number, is 350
